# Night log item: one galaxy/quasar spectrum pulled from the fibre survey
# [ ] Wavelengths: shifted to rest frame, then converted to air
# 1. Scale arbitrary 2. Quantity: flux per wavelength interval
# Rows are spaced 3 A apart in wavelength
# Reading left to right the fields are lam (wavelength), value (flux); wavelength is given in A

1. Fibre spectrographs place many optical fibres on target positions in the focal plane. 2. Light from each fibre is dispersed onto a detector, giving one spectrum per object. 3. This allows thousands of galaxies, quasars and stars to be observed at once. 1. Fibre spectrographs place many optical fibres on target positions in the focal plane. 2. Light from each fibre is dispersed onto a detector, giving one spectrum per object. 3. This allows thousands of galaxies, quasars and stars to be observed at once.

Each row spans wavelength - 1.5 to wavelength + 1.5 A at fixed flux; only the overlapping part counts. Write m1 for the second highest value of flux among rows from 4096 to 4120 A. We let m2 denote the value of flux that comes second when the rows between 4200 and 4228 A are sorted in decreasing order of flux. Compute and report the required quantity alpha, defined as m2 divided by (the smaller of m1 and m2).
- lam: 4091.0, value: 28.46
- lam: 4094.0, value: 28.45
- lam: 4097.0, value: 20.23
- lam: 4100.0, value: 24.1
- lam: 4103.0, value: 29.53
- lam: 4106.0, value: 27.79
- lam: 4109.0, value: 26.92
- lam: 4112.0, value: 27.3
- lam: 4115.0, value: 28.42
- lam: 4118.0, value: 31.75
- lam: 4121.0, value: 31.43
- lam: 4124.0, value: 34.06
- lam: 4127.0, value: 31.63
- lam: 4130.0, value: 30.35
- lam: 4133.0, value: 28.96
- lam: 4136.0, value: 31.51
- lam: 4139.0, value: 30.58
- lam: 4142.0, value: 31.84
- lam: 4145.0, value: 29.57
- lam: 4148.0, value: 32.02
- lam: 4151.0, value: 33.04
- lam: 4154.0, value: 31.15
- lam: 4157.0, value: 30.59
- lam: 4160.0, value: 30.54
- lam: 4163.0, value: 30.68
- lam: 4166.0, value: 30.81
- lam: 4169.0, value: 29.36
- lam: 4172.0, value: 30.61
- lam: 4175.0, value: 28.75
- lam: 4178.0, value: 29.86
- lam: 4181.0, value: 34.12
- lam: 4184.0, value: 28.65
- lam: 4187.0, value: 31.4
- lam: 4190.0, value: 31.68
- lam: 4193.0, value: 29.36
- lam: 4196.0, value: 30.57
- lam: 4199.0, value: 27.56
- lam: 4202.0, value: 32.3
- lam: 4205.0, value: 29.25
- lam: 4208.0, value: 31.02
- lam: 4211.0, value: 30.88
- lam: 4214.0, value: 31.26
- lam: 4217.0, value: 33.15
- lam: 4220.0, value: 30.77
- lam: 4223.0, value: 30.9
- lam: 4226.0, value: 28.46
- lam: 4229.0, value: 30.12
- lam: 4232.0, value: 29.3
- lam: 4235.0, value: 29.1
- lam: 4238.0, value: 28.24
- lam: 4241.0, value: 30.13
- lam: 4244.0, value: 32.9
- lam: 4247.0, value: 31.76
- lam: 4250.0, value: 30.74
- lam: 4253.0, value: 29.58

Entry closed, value 1.09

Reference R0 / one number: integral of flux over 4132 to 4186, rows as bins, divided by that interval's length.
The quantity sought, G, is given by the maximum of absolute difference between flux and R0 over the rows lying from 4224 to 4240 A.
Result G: 2.48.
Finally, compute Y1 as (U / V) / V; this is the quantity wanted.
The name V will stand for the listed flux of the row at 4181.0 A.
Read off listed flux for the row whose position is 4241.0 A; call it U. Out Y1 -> 0.0259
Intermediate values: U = 30.13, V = 34.12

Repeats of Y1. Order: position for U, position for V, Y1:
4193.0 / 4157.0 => 0.0314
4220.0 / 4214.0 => 0.0315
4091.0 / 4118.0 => 0.0282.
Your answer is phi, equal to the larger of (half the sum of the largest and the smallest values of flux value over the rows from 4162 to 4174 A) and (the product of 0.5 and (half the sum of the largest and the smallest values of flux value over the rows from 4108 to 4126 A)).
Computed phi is 30.1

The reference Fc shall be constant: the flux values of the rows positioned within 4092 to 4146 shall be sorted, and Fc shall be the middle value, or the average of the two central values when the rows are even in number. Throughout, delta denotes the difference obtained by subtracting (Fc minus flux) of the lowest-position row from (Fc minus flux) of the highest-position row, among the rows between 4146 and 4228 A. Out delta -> 3.6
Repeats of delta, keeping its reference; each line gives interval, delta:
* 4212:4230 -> 1.1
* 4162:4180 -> 0.8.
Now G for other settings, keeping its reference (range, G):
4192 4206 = 3.16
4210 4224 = 2.43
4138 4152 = 2.32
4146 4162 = 2.32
